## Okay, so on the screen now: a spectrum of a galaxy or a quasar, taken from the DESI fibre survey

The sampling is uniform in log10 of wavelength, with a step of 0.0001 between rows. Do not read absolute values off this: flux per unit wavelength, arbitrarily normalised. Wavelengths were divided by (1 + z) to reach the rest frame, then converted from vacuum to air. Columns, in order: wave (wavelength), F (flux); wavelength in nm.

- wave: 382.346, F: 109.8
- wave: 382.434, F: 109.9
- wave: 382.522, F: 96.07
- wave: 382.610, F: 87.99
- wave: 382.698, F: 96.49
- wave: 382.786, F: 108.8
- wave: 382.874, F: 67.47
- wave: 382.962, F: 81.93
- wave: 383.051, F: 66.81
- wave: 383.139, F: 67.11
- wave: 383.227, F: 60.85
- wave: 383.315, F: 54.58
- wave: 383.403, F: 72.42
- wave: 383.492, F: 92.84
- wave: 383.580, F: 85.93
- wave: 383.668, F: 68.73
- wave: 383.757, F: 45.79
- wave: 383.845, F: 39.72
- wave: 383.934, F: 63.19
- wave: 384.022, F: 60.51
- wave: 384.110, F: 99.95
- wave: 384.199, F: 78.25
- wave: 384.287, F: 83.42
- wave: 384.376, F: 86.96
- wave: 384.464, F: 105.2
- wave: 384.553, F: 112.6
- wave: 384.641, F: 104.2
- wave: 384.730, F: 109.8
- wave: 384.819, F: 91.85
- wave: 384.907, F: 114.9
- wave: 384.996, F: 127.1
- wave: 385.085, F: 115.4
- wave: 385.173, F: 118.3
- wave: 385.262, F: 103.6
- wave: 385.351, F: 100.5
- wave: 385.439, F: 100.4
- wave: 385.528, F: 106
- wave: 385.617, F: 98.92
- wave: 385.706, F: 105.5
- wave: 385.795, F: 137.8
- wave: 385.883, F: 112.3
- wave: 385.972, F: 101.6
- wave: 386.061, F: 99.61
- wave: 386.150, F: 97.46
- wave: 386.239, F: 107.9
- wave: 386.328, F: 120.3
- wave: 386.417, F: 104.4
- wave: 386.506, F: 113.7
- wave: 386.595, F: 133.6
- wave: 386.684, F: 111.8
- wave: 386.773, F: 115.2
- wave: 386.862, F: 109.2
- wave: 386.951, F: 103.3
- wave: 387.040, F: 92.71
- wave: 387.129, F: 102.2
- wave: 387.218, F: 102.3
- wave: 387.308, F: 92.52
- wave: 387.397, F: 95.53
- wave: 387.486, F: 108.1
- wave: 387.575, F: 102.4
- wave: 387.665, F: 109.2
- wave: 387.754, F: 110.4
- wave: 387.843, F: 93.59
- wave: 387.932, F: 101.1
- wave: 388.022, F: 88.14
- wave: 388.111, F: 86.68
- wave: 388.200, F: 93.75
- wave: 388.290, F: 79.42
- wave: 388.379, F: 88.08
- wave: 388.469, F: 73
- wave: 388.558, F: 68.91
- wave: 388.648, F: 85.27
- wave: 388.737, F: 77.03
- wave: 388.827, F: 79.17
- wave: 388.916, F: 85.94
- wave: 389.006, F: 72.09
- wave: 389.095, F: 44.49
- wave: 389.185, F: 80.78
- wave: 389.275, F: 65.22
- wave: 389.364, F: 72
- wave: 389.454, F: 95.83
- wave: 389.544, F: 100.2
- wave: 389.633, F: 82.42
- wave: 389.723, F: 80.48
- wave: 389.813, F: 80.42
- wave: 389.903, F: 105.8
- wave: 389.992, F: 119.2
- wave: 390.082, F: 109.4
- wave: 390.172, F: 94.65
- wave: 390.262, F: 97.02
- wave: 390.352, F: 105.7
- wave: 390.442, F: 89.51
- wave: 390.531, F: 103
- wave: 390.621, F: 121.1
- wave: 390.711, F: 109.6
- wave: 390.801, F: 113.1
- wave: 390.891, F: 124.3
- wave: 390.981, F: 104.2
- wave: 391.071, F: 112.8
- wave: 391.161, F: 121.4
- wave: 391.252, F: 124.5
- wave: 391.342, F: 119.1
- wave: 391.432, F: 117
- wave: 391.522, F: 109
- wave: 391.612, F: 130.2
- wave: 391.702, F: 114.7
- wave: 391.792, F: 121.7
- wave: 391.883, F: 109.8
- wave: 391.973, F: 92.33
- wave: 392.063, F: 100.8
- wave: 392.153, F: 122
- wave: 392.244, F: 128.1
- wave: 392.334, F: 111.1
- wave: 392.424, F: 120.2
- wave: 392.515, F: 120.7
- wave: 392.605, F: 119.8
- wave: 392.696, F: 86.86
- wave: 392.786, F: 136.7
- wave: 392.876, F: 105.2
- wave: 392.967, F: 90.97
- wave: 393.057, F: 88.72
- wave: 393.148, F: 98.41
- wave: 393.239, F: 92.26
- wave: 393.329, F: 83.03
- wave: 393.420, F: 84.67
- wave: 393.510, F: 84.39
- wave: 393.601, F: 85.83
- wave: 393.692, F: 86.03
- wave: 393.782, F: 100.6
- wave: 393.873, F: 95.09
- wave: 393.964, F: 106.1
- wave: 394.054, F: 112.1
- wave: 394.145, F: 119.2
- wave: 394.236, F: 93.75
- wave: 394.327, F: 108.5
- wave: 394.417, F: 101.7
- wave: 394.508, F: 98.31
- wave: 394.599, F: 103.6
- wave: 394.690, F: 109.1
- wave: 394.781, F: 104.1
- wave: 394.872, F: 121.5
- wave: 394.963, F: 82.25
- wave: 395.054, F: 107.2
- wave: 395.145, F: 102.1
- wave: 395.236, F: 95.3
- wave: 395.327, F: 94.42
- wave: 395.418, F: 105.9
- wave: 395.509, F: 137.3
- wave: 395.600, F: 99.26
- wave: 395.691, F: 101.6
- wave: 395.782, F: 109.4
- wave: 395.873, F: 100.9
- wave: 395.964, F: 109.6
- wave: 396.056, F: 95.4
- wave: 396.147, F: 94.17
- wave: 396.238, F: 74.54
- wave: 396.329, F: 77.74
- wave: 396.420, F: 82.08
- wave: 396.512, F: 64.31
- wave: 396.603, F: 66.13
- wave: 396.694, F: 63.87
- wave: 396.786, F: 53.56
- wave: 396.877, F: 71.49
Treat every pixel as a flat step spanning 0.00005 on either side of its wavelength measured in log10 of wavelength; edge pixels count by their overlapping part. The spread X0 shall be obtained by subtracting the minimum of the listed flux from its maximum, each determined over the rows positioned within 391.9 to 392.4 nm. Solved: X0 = 36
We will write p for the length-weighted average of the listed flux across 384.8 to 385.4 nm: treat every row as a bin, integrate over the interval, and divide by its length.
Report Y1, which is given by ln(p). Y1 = 4.71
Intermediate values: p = 111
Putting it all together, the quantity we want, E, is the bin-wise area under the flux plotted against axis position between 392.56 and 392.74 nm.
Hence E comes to 19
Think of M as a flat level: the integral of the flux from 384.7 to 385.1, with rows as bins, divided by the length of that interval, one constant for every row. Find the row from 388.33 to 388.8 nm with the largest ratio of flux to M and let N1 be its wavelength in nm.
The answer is 388.379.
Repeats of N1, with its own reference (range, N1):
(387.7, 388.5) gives 387.754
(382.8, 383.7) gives 383.492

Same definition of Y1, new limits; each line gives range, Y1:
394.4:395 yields 4.64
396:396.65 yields 4.38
